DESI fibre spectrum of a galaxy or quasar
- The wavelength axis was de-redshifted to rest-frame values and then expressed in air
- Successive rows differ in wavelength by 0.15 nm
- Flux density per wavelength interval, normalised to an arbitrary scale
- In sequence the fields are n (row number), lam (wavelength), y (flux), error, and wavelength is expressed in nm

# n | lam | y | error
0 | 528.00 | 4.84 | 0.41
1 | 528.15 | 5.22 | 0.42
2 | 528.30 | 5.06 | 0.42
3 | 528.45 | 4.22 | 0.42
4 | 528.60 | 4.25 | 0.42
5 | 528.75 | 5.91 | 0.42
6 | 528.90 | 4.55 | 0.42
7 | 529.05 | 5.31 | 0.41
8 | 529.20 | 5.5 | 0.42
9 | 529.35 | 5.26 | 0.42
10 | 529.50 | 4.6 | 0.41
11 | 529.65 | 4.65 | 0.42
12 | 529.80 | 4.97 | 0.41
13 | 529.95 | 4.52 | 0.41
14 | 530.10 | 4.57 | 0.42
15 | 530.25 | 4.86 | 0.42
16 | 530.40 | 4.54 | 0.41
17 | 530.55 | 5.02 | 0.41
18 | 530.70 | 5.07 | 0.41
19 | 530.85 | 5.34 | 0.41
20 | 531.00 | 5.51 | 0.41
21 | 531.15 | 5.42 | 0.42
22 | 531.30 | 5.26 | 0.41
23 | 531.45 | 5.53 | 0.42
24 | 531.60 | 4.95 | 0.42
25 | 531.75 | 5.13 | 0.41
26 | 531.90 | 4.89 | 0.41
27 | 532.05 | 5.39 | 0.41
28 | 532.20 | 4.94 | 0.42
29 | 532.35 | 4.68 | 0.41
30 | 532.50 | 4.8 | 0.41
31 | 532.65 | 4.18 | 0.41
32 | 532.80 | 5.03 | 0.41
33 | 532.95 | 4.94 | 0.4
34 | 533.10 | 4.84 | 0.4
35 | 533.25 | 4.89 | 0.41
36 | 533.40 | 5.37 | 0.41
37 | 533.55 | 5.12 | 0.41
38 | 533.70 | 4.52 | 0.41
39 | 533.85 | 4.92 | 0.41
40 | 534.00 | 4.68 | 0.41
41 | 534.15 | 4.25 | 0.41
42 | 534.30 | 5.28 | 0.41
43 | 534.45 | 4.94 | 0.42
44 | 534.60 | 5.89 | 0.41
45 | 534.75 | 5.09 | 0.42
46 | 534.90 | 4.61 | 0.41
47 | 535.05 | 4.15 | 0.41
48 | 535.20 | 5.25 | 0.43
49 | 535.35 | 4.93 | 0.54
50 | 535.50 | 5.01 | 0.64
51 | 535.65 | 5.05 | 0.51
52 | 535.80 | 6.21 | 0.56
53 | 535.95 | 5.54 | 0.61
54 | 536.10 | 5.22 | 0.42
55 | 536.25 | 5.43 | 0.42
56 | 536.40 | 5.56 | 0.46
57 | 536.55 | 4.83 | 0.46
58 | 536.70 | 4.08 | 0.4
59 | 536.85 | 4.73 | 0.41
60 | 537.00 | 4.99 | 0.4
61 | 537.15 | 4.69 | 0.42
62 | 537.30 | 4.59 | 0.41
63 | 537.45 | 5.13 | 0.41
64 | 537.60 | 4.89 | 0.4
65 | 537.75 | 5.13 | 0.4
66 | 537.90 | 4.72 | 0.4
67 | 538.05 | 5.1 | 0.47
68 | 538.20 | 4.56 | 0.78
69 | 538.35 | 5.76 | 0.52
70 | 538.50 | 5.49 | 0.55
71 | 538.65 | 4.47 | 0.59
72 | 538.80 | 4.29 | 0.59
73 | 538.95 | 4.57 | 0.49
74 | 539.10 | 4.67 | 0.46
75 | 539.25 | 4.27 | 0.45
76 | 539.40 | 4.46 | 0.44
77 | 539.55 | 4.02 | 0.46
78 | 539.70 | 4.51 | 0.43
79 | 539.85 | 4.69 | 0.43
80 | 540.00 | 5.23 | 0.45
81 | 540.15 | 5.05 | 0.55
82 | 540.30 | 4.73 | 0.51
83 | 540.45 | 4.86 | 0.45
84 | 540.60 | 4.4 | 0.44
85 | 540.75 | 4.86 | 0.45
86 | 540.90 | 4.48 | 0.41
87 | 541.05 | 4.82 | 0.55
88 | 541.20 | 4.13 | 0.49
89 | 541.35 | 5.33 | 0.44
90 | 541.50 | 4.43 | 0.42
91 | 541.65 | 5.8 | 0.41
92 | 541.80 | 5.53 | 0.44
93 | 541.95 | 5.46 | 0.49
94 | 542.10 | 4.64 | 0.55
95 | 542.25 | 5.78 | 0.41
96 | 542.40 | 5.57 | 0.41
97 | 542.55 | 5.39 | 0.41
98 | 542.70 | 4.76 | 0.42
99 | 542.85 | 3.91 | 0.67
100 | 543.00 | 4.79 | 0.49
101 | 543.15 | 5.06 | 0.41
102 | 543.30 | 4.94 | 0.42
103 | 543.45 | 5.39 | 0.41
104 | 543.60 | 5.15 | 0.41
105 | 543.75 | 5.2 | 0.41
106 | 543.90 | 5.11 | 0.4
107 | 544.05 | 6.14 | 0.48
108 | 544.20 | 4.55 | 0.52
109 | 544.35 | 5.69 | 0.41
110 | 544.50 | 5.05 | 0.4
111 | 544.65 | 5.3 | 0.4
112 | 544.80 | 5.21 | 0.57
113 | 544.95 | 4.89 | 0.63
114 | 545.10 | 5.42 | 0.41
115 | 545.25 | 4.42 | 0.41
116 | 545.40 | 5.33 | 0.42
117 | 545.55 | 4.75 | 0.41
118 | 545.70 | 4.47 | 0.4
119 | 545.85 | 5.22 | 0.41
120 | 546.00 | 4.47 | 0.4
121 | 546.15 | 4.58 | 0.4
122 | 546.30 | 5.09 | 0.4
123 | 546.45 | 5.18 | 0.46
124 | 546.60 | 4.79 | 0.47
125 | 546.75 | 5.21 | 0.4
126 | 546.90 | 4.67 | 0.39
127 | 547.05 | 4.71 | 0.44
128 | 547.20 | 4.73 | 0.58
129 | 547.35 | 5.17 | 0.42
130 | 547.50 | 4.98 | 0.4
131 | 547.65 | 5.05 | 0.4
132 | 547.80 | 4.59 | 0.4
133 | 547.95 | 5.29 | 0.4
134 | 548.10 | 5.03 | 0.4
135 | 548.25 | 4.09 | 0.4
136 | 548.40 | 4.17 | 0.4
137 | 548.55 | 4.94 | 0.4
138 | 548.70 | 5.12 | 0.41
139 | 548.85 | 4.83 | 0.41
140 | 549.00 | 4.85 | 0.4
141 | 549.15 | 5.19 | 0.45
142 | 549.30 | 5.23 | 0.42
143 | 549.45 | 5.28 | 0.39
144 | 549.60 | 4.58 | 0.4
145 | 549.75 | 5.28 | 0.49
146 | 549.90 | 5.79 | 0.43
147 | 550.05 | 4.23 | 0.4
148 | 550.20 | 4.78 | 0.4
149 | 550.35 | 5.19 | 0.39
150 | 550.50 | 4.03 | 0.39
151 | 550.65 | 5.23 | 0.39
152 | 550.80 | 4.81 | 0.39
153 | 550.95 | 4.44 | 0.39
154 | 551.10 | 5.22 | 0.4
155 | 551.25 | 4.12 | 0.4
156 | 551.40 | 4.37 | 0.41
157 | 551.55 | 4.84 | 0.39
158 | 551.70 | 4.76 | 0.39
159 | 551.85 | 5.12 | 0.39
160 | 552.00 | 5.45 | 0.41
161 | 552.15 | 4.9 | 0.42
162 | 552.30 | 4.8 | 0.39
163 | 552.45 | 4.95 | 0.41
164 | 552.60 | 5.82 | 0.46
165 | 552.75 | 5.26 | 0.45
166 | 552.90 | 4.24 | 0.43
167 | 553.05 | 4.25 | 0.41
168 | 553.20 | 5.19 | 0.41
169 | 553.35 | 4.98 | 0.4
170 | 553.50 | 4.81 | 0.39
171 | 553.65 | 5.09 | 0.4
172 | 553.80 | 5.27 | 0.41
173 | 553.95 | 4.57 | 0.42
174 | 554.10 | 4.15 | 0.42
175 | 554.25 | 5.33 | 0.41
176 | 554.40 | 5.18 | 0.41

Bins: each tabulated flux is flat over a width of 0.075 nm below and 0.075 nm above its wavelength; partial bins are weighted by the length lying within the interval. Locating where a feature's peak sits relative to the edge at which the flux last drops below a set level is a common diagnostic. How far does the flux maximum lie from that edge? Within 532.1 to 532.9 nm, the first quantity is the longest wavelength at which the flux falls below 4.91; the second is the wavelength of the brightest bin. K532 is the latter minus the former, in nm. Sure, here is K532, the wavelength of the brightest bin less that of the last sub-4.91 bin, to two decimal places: 0.15 nm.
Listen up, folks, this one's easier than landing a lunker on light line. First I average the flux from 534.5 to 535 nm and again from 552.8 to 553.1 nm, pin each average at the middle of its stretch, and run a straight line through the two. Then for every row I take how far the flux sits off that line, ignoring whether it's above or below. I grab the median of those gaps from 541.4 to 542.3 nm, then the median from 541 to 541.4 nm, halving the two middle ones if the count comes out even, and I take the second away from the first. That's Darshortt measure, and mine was 0.19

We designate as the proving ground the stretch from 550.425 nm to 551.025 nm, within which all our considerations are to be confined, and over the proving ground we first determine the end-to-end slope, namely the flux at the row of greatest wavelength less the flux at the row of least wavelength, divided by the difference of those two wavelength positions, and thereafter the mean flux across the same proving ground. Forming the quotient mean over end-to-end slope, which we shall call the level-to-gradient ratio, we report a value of 5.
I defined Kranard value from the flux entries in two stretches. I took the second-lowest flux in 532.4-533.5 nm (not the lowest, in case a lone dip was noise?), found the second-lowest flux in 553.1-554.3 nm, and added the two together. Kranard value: 9.4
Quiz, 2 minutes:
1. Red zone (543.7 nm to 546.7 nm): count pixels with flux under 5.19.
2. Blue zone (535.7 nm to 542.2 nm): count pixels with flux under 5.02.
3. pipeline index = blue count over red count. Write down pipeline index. 2.25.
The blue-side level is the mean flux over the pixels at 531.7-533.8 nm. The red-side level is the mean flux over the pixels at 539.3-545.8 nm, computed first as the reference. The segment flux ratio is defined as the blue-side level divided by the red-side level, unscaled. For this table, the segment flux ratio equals 0.99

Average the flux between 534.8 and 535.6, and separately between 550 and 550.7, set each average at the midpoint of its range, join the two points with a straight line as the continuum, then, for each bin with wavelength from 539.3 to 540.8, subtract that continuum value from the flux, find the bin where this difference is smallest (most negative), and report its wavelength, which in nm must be 539.55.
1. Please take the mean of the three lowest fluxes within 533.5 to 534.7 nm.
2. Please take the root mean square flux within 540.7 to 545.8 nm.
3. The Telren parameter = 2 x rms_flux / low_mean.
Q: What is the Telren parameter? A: 2.26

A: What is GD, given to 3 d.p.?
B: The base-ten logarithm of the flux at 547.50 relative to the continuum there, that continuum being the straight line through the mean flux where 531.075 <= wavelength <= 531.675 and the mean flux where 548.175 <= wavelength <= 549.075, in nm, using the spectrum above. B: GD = 0.024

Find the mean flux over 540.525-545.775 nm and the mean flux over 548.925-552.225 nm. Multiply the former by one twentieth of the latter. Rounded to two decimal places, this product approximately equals 1.23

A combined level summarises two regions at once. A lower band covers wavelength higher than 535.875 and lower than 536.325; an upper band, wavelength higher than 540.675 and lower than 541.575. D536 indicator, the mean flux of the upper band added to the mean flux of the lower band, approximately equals 10.1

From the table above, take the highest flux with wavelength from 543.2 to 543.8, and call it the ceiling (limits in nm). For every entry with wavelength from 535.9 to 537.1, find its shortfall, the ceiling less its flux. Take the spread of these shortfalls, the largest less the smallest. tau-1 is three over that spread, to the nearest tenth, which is 2.0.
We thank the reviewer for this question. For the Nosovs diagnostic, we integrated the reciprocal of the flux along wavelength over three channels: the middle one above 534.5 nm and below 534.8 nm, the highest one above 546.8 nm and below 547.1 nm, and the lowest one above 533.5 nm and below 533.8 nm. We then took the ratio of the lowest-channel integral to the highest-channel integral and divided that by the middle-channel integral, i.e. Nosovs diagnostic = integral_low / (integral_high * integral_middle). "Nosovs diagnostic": 18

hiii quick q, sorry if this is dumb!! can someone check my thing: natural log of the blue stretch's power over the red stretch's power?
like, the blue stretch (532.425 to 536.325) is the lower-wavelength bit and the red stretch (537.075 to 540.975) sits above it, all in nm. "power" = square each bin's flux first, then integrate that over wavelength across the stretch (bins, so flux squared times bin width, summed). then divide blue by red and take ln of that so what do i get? 0.10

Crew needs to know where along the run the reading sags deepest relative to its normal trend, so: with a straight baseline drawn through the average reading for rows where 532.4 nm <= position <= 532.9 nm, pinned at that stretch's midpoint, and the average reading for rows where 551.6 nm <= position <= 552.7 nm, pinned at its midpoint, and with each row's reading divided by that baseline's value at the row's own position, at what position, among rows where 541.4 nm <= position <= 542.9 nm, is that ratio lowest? 542.85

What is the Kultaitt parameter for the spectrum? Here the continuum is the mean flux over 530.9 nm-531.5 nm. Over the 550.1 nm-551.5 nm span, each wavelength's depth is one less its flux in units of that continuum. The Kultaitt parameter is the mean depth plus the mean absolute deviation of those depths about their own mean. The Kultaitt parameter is 0.210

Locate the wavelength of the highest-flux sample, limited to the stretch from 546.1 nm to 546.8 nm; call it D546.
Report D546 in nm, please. 546.75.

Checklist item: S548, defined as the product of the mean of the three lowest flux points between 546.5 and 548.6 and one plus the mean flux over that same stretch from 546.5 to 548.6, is 24.9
